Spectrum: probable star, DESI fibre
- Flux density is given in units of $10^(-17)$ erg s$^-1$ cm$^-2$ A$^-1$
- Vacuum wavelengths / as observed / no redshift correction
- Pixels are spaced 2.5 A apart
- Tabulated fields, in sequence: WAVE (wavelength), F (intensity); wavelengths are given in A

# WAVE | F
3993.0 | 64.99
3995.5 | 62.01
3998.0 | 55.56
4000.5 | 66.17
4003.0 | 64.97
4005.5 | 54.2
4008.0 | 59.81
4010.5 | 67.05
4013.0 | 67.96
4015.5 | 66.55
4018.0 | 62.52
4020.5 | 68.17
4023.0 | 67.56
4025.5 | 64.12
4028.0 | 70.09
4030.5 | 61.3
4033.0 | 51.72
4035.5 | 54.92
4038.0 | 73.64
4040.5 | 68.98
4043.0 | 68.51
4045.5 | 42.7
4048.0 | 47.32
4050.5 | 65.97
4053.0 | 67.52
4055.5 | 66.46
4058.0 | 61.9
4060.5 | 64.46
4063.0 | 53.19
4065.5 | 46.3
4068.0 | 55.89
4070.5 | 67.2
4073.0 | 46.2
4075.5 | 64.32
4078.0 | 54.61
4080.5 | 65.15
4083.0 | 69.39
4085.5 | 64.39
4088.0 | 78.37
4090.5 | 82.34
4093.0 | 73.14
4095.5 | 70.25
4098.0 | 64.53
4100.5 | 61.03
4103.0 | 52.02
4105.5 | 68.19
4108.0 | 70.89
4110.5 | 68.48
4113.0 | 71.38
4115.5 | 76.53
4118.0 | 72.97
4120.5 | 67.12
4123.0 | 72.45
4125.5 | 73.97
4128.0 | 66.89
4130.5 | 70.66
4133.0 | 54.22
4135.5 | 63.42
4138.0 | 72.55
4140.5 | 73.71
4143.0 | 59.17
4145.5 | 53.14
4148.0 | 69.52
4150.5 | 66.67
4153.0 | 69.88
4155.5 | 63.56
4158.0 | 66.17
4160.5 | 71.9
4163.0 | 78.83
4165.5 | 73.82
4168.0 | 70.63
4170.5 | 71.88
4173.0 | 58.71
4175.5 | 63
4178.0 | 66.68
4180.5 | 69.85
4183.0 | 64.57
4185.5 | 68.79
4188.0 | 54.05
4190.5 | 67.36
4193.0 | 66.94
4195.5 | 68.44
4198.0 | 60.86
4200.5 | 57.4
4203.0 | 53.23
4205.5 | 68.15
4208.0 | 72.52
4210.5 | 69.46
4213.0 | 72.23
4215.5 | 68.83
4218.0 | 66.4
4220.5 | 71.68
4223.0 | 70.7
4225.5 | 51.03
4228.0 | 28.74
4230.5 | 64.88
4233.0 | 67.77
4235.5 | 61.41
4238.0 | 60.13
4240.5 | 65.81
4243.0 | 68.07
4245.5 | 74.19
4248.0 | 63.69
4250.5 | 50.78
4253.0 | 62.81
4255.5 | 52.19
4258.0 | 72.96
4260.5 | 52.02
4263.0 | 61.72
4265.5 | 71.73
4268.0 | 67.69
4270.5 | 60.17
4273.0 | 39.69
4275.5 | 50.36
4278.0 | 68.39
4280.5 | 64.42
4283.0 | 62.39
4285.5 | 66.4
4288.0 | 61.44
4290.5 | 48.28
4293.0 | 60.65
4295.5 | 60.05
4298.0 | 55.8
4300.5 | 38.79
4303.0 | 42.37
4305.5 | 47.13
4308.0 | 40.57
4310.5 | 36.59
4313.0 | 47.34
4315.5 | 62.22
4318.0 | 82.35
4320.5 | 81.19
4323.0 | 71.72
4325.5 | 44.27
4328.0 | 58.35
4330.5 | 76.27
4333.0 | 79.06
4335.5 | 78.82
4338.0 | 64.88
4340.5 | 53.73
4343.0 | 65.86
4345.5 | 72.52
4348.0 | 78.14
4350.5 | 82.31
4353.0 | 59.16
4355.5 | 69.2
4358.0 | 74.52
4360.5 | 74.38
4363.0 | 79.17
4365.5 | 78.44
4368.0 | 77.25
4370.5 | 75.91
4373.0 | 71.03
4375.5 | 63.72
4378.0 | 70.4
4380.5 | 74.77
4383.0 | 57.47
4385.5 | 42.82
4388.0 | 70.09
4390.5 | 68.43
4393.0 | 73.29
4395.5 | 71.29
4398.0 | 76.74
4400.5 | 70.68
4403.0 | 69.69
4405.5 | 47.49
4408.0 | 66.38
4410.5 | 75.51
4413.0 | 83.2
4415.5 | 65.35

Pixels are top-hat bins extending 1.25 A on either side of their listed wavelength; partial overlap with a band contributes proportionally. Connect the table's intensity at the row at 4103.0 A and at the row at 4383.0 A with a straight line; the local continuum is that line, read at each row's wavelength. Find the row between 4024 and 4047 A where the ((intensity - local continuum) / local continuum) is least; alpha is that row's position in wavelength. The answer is 4045.5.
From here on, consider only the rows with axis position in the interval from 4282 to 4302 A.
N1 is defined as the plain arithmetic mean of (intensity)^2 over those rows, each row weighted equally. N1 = 3289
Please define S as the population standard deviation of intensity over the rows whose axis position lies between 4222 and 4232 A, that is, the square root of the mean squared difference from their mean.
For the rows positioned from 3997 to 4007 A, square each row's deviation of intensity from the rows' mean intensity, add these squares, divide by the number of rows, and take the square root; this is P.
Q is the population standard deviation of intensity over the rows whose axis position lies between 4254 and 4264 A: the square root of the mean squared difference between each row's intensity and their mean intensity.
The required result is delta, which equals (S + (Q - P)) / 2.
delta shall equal 9.7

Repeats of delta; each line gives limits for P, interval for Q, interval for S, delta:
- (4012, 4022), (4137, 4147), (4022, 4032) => 4.9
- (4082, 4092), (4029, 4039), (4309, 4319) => 9.2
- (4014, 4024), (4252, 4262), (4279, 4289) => 4.2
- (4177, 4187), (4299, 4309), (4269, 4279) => 5.9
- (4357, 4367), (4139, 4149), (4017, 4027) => 4.2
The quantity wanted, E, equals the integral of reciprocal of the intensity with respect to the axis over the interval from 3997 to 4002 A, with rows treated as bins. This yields 0.08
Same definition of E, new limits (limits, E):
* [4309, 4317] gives 0.17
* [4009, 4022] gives 0.20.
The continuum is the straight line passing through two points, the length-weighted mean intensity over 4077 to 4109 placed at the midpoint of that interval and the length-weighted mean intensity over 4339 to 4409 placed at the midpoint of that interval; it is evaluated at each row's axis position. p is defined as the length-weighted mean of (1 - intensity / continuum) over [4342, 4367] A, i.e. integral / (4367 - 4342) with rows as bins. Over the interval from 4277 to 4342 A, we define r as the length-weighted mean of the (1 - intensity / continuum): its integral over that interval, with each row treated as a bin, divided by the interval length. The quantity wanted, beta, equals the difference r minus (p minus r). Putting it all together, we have 0.33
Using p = -0.07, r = 0.130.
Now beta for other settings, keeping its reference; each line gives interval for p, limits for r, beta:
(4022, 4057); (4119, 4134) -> -0.08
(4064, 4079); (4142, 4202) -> -0.11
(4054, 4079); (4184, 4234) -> 0.00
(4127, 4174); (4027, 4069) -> 0.20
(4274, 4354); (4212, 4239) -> 0.07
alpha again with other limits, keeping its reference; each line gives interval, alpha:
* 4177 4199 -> 4188.0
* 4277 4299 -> 4290.5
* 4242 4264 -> 4250.5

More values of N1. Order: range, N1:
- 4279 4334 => 3615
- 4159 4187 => 4785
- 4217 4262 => 3887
